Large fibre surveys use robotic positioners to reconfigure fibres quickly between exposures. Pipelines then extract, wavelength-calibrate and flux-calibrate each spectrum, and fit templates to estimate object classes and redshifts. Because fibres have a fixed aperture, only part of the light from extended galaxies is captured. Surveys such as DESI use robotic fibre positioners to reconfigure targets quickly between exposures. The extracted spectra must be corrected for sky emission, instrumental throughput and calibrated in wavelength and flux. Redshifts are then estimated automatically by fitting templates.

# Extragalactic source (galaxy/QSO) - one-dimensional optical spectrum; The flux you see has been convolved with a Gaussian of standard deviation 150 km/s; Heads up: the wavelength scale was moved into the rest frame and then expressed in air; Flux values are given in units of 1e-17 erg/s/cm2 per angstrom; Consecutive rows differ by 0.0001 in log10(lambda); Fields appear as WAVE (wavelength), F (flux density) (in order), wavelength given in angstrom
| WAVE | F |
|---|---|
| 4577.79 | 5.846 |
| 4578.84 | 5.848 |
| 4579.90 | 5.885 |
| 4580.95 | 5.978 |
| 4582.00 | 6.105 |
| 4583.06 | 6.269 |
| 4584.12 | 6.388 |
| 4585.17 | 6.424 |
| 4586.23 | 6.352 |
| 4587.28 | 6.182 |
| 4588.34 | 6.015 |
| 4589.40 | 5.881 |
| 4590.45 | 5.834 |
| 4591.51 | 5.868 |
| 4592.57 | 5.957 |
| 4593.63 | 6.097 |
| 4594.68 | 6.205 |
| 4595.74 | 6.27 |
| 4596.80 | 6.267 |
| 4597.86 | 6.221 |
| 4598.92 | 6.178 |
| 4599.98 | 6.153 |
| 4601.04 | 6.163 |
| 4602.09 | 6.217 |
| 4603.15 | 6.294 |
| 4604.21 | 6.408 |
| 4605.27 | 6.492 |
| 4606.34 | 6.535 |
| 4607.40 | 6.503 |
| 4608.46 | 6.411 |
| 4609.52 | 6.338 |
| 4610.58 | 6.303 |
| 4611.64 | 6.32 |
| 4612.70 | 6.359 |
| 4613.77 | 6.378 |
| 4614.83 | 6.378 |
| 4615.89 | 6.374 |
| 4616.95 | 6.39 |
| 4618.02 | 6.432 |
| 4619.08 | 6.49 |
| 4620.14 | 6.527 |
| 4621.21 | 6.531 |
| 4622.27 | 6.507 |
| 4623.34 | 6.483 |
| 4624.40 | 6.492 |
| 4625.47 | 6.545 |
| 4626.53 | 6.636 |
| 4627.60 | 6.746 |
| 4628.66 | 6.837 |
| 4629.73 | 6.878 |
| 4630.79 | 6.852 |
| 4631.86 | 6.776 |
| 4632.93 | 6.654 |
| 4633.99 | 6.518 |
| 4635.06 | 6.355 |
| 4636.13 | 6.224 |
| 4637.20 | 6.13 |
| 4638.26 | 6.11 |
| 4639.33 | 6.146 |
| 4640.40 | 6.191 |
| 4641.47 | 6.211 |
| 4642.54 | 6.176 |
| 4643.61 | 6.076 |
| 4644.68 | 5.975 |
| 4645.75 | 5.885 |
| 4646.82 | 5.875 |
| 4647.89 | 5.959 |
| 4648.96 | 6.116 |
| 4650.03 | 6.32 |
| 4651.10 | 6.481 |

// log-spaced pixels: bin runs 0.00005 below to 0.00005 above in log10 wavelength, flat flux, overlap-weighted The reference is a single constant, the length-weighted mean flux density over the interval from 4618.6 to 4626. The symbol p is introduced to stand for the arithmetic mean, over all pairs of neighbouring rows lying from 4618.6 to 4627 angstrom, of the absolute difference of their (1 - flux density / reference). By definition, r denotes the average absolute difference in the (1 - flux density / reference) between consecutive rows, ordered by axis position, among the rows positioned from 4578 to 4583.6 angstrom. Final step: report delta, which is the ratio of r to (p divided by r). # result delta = 0.049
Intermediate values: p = 0.005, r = 0.0162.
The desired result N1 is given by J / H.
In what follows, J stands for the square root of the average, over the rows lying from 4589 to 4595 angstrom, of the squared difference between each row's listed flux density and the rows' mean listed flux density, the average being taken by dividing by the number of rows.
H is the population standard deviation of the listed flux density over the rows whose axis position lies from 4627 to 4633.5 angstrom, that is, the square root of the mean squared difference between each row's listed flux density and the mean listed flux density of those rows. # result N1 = 1.8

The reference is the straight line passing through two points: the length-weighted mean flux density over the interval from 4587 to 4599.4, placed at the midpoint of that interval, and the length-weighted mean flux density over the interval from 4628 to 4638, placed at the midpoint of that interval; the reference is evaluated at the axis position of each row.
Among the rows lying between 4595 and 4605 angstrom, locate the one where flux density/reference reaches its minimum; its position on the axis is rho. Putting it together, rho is 4601.04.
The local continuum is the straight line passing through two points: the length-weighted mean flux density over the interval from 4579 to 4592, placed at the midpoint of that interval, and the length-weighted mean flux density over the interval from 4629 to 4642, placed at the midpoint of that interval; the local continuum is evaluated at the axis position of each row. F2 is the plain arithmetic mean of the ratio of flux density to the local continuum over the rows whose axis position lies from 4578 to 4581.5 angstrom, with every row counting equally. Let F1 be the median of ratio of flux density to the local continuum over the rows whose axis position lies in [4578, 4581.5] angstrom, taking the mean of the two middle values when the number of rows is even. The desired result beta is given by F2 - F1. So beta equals 0.0031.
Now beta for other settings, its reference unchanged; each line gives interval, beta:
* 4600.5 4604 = 0.0012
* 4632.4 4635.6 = -0.0014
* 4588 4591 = 0.0048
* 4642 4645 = 0.0000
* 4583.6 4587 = -0.0012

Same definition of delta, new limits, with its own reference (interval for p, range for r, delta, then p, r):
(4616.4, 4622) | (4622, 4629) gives 0.017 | 0.005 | 0.0097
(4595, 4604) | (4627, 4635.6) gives 0.036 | 0.006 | 0.0144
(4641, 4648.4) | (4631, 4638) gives 0.037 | 0.011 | 0.0198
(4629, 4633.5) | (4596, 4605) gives 0.006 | 0.011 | 0.0081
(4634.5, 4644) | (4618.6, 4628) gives 0.005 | 0.009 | 0.0068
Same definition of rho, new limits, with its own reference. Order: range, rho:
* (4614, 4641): 4638.26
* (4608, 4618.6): 4610.58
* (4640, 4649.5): 4646.82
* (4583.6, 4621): 4590.45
